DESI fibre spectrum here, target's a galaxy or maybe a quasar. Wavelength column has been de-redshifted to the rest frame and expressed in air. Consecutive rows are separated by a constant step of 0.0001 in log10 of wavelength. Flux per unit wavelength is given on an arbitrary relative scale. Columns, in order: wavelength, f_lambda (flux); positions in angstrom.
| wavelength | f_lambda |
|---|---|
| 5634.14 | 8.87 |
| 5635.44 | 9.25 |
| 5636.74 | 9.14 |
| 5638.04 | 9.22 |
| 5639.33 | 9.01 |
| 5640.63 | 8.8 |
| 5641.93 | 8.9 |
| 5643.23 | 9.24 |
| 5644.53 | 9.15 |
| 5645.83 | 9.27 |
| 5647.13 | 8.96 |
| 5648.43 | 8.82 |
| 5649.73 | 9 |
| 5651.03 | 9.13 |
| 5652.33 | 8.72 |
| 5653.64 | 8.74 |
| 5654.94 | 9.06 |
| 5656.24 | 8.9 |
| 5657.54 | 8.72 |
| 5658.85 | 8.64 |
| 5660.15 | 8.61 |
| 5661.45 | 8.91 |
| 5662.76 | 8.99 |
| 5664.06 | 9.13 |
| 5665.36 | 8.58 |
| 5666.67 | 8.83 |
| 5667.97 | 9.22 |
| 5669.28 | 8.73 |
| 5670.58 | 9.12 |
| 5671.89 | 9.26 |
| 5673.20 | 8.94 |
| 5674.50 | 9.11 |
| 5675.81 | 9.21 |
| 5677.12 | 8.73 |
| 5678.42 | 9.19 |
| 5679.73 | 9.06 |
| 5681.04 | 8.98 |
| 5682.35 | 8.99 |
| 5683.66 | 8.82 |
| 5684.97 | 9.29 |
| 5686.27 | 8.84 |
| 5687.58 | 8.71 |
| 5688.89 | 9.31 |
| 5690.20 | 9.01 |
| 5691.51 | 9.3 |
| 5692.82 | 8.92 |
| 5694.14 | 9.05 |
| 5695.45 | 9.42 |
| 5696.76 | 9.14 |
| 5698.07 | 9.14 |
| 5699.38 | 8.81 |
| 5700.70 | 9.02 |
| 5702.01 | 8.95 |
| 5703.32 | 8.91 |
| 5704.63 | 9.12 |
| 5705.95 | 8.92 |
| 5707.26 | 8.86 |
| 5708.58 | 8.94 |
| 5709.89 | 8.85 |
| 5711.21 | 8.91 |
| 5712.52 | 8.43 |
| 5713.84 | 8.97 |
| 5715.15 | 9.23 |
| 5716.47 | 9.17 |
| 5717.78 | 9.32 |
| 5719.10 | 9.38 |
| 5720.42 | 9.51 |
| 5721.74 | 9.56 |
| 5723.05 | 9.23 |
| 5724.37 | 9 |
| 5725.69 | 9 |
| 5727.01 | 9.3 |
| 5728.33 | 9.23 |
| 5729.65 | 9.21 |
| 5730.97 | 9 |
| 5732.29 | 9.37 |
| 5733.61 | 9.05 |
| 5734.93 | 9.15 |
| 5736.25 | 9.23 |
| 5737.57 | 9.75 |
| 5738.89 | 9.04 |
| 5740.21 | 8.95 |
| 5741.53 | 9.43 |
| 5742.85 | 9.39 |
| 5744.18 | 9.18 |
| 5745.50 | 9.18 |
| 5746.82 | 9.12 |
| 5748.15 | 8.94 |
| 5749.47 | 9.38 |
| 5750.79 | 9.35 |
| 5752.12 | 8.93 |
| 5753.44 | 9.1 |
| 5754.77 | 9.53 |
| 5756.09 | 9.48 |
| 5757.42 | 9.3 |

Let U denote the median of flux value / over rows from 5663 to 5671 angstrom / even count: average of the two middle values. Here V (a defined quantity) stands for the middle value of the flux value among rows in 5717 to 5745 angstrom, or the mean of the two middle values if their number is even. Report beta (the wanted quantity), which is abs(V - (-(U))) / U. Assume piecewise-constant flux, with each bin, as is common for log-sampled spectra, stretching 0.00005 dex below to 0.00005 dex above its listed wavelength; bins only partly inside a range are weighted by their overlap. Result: 2.03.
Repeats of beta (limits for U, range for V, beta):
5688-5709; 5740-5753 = 2.02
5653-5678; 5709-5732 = 2.03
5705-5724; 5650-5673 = 1.98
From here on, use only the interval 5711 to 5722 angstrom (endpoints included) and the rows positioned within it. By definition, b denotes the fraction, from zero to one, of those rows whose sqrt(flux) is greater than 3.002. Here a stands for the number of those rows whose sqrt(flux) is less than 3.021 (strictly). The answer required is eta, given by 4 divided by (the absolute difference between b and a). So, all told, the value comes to 1.7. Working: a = 3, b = 0.7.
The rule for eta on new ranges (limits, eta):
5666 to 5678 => 0.7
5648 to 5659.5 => 0.5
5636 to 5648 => 1.2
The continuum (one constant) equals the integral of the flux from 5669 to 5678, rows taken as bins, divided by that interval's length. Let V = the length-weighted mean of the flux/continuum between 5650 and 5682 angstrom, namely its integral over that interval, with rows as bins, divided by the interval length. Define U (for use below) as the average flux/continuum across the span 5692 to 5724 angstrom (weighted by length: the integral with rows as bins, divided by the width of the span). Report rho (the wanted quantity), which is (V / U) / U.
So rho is 0.98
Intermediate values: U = 1.00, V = 0.99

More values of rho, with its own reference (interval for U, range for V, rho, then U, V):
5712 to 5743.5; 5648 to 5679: 0.95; 1.02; 0.99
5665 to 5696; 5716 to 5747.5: 1.02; 1.00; 1.02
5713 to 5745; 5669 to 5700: 0.96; 1.02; 1.00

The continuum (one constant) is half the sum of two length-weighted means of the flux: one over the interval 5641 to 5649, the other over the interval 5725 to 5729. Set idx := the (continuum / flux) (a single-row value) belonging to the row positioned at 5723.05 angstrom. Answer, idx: 0.99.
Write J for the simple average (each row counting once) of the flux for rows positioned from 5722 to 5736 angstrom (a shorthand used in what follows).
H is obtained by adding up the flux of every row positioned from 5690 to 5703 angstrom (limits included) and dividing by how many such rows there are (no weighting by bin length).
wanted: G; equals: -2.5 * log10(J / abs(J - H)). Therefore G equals -5.2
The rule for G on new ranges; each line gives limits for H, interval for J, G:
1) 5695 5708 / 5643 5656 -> -6.6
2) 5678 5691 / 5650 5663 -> -4.2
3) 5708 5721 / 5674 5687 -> -5.7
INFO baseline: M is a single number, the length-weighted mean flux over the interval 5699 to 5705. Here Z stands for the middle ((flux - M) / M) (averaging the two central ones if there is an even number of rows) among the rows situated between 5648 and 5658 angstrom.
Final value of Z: -0.012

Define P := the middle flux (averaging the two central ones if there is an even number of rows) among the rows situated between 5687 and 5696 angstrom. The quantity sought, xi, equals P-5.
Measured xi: 4.05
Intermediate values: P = 9.05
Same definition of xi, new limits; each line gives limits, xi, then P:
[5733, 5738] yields 4.19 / 9.19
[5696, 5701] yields 4.08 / 9.08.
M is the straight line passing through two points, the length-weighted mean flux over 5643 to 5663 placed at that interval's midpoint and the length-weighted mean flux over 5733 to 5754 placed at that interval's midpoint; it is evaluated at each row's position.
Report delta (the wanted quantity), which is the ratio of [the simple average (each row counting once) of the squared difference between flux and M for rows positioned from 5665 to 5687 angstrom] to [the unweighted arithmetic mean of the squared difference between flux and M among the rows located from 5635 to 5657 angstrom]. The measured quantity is 0.82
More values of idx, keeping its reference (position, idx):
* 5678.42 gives 0.99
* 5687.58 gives 1.05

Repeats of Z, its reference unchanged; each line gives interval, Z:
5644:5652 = 0.011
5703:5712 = -0.006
